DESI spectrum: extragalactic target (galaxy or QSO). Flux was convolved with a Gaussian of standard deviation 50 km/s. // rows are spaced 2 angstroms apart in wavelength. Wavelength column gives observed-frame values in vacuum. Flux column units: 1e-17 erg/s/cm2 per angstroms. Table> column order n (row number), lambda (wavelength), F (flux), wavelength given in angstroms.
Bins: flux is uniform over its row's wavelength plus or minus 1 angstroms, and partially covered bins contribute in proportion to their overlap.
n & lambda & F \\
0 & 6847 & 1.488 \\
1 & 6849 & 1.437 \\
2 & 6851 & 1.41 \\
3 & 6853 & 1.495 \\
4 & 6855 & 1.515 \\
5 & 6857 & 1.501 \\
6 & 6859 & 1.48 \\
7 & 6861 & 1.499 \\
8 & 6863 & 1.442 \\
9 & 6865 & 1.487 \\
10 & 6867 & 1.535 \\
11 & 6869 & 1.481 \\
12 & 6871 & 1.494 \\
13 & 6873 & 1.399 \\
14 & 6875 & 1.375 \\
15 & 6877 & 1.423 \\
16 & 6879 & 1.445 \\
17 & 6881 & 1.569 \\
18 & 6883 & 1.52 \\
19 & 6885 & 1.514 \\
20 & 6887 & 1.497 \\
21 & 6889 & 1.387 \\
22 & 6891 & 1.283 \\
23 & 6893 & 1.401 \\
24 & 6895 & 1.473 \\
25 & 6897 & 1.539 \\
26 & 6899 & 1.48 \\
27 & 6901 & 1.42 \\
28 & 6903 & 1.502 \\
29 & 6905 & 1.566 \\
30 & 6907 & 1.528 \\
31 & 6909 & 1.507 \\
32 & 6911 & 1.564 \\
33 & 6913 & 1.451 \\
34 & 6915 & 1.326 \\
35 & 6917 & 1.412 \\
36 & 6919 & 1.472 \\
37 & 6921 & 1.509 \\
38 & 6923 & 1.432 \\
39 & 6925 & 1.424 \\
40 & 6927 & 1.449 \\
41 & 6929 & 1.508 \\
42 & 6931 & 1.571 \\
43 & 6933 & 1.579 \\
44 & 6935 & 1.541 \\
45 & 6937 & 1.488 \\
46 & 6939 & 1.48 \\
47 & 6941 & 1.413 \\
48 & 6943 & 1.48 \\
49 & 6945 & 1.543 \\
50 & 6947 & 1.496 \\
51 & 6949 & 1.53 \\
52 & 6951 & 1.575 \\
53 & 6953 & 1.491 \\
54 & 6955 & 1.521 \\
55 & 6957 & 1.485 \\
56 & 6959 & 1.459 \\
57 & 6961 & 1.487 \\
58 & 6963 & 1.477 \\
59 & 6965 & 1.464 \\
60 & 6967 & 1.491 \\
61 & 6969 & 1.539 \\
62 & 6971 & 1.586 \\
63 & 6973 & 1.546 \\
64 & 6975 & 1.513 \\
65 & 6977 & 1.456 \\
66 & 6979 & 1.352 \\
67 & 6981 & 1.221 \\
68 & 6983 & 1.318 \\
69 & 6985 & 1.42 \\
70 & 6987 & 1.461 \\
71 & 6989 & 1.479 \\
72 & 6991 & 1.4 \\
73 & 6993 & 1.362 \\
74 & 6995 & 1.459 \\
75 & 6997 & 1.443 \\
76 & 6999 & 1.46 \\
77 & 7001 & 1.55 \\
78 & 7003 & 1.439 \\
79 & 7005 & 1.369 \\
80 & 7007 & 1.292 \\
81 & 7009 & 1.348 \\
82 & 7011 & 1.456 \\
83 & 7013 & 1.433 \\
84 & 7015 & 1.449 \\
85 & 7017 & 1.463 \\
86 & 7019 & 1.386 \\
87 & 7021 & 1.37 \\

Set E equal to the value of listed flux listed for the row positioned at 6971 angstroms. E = 1.586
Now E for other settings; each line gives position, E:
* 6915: 1.326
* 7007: 1.292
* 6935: 1.541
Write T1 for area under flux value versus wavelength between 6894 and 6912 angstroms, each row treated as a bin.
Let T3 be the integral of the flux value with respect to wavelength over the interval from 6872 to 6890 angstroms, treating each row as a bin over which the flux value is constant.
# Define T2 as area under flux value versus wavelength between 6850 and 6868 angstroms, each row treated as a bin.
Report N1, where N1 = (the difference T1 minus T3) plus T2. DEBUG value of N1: 27.6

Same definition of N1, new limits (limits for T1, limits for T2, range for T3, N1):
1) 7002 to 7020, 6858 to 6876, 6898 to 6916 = 25.0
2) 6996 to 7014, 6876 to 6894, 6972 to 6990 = 26.1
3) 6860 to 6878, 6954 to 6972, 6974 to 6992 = 28.0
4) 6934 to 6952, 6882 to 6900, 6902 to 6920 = 26.6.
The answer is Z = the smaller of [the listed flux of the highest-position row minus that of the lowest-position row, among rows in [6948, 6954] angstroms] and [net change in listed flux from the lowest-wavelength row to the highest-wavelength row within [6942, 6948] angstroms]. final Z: -0.04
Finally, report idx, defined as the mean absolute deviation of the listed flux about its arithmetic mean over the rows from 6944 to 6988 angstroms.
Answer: 0.058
